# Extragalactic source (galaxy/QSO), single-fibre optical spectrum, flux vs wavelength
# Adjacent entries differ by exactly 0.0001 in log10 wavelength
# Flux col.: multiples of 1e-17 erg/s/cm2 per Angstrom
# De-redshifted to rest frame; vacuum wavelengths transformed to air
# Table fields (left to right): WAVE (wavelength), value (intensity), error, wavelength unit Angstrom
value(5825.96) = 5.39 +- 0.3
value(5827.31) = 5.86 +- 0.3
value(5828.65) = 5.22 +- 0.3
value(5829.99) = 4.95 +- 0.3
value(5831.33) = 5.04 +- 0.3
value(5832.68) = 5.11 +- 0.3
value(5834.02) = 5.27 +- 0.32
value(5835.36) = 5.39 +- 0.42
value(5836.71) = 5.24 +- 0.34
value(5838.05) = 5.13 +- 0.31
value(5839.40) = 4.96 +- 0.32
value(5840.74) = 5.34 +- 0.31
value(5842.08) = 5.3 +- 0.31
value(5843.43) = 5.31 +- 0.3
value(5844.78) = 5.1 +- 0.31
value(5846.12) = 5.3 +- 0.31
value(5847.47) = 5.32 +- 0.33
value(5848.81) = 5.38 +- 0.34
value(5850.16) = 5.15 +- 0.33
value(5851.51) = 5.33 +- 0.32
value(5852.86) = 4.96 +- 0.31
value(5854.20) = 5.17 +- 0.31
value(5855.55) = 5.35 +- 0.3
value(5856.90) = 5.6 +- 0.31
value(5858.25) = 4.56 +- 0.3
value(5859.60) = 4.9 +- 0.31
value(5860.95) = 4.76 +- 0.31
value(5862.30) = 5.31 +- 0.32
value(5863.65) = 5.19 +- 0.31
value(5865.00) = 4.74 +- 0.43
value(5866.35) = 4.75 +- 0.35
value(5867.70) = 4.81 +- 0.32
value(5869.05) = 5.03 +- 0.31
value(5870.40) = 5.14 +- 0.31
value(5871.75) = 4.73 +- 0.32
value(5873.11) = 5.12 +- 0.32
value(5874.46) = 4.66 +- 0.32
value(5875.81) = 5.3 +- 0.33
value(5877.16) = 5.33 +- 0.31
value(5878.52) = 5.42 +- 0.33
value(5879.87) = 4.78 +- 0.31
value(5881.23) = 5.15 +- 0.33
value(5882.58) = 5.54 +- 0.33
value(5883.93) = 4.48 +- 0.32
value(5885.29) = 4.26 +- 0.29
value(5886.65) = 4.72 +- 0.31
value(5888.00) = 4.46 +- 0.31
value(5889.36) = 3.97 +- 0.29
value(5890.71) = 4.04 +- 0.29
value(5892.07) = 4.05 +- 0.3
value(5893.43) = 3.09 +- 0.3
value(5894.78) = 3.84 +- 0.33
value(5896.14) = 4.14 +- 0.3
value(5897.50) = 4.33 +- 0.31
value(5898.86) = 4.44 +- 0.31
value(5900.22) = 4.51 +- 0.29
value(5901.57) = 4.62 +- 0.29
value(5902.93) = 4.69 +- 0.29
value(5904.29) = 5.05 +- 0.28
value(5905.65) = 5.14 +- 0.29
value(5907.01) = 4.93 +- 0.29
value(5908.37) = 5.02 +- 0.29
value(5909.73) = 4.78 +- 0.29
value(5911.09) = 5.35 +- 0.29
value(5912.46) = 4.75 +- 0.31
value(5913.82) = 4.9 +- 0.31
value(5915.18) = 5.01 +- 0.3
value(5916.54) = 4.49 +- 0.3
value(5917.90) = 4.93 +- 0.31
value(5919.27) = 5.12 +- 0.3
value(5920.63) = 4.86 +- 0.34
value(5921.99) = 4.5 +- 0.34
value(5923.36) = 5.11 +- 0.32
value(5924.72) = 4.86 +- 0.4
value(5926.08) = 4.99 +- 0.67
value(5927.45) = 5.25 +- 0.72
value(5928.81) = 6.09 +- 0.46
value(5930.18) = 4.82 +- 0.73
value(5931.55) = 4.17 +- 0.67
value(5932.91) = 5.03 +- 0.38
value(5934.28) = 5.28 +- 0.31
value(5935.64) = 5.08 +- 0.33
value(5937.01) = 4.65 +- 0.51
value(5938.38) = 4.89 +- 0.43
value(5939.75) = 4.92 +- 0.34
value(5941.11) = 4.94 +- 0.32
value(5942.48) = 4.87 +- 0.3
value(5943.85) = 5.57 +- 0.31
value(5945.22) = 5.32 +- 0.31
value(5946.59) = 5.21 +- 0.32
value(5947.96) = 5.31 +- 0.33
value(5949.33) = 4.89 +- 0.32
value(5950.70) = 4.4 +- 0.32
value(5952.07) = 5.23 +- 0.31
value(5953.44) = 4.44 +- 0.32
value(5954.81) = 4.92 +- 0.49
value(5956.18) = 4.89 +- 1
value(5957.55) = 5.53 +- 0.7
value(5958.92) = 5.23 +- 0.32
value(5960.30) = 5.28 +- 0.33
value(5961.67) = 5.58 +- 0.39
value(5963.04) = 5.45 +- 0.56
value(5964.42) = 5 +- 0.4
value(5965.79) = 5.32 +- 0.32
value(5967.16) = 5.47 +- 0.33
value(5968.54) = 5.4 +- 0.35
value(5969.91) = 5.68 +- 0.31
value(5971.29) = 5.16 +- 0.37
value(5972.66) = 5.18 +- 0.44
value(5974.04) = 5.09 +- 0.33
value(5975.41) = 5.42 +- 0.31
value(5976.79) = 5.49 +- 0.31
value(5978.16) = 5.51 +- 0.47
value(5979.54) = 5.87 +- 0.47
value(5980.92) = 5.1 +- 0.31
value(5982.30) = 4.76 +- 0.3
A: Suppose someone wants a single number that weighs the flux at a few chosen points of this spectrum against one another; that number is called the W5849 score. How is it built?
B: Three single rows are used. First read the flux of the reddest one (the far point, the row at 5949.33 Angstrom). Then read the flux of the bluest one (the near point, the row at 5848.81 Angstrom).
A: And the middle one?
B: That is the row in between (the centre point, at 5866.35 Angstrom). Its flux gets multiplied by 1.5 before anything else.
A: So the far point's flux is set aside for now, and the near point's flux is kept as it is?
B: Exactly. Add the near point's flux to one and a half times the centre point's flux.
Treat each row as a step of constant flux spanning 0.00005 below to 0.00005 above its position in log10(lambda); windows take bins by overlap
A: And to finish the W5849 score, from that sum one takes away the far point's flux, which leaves 7.6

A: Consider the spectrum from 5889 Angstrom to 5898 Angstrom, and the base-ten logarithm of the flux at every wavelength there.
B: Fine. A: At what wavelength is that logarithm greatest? 5897.50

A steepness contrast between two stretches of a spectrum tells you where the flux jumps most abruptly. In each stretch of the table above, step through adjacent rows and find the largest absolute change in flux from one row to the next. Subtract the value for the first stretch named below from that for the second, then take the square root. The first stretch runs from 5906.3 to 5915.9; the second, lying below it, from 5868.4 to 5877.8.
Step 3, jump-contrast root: 0.20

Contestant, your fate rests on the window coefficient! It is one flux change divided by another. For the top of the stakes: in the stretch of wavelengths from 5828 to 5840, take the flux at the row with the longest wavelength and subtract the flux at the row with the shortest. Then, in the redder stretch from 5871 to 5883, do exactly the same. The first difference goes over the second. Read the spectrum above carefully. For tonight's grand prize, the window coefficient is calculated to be -0.3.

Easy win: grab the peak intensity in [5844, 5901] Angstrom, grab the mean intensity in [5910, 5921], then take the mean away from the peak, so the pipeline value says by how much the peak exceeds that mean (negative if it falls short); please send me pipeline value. 0.7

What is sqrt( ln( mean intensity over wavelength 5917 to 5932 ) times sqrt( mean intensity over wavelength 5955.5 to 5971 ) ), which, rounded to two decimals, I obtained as 1.93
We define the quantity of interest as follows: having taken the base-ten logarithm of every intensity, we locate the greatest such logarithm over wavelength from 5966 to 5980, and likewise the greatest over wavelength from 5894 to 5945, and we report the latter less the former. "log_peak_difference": 0.02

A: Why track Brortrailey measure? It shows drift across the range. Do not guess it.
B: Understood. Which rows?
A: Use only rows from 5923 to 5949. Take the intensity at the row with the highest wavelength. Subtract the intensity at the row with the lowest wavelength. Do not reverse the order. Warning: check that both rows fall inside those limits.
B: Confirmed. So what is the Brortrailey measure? 0.20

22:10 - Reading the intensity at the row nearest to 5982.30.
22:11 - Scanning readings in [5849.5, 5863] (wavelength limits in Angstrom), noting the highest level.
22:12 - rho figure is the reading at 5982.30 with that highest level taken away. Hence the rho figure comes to -0.84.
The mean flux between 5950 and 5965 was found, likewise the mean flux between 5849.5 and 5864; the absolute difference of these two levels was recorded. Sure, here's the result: 0.03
